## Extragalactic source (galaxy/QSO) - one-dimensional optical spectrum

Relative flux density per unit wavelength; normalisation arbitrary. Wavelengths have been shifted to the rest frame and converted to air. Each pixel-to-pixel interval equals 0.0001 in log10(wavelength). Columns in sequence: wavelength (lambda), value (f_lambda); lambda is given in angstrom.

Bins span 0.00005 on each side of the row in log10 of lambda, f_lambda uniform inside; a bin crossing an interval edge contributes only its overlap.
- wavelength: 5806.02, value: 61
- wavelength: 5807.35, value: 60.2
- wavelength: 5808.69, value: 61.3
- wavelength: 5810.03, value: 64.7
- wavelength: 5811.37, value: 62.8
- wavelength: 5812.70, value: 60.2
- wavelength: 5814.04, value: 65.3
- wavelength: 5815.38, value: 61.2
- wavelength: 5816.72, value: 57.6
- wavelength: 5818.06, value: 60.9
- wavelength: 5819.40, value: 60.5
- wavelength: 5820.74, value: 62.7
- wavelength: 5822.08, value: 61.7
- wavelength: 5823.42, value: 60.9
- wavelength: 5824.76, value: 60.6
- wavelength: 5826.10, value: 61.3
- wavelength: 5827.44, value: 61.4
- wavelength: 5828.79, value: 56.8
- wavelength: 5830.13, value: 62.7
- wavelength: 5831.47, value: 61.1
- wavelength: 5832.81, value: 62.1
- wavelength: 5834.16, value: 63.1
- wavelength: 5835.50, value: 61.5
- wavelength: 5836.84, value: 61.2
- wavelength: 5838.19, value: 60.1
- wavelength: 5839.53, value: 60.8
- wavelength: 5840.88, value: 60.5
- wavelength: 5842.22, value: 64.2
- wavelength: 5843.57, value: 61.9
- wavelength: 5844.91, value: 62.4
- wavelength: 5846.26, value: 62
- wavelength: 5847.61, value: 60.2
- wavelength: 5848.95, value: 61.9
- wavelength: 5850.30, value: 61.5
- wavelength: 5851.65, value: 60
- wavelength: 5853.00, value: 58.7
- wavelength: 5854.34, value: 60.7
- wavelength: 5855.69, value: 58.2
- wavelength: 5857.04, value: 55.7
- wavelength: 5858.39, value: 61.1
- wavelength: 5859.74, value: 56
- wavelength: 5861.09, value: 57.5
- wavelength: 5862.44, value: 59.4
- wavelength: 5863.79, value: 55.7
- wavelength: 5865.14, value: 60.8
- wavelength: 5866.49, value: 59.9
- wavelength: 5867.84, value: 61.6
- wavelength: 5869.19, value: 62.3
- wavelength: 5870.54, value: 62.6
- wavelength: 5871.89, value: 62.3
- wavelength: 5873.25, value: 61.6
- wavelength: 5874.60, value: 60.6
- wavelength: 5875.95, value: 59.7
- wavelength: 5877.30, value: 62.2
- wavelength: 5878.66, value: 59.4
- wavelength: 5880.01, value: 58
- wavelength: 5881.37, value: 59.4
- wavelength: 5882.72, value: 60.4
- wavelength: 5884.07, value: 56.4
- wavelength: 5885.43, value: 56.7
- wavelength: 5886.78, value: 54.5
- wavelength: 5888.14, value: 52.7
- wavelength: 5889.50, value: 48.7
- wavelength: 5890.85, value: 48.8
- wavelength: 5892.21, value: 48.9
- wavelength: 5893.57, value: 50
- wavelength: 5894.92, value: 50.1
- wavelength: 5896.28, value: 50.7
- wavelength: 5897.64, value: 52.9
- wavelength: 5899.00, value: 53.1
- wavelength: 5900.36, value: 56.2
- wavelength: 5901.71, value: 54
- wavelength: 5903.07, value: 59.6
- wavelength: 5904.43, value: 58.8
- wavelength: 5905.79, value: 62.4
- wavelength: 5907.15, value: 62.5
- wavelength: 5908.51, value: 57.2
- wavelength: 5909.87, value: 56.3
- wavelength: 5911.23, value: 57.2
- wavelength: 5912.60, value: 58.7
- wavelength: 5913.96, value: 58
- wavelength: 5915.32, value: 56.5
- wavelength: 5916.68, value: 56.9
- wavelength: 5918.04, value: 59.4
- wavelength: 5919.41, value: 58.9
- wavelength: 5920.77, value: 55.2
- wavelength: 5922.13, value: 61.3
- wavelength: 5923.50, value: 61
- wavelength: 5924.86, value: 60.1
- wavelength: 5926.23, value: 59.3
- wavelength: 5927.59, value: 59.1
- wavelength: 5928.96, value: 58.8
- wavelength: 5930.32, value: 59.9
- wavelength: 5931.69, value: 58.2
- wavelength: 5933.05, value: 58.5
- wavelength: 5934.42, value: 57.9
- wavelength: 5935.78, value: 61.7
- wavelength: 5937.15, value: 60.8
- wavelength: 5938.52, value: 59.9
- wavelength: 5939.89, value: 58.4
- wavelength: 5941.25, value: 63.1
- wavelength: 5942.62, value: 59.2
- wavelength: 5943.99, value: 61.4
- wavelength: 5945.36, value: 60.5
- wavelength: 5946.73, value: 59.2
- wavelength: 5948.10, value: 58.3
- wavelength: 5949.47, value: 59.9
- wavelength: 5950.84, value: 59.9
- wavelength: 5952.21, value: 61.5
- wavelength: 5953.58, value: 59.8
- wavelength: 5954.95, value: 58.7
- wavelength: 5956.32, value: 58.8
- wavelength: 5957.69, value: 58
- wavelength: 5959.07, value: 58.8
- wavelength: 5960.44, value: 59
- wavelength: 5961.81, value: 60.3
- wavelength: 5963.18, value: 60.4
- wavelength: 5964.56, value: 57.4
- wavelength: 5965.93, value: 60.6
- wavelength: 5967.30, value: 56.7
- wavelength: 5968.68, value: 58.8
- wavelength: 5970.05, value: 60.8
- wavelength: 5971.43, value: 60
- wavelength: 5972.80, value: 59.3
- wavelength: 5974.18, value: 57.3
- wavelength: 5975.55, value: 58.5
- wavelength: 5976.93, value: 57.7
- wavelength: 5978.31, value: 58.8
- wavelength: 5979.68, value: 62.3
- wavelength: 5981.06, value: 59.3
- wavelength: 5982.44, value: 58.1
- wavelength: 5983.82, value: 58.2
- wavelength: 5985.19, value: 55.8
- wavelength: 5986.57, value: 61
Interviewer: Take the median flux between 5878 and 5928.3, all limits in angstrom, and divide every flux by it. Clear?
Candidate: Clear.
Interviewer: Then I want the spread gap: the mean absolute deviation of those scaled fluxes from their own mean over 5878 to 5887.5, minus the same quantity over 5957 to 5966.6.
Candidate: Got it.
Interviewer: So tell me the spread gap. 0.011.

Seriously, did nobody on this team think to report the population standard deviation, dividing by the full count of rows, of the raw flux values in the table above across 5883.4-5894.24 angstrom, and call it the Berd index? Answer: 3.2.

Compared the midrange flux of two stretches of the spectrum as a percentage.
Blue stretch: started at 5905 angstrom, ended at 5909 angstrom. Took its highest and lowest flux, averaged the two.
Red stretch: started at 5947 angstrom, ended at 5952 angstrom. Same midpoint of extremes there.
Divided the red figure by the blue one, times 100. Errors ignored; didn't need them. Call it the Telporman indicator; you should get 99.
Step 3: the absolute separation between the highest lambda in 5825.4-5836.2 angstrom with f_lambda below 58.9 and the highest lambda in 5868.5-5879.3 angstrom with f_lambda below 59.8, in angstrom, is 49.9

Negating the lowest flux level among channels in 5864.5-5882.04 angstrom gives -58.0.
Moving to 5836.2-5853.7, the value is -58.7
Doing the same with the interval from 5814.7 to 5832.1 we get -56.8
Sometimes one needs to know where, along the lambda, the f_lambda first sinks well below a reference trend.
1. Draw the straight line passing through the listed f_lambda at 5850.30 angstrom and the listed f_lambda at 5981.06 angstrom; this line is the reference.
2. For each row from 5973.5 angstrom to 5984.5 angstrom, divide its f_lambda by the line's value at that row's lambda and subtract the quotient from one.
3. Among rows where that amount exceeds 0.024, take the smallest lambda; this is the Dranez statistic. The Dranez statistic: 5974.18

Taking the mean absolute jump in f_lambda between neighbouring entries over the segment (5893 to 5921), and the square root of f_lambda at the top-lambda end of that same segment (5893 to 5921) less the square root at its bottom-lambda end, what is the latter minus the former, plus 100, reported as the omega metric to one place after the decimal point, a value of 98.5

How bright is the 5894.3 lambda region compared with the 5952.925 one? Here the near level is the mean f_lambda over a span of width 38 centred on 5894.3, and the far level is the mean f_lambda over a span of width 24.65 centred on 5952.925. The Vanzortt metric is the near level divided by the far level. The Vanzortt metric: 0.94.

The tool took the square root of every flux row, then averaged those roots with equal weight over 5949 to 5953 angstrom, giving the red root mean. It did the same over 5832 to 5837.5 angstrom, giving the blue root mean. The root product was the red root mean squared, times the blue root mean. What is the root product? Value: 476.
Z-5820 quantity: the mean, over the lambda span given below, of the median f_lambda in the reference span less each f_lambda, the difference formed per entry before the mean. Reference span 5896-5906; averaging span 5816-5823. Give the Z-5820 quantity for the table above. -5.6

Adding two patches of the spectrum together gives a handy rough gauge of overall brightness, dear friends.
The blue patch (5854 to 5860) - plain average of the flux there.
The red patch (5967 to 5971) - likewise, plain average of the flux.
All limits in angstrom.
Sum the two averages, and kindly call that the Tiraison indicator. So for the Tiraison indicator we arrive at 117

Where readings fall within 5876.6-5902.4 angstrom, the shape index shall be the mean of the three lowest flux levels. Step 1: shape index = 48.8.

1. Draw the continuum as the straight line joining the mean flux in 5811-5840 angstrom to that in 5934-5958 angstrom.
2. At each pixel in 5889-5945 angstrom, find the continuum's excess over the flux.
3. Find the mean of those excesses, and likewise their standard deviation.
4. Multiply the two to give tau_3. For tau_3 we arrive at 12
